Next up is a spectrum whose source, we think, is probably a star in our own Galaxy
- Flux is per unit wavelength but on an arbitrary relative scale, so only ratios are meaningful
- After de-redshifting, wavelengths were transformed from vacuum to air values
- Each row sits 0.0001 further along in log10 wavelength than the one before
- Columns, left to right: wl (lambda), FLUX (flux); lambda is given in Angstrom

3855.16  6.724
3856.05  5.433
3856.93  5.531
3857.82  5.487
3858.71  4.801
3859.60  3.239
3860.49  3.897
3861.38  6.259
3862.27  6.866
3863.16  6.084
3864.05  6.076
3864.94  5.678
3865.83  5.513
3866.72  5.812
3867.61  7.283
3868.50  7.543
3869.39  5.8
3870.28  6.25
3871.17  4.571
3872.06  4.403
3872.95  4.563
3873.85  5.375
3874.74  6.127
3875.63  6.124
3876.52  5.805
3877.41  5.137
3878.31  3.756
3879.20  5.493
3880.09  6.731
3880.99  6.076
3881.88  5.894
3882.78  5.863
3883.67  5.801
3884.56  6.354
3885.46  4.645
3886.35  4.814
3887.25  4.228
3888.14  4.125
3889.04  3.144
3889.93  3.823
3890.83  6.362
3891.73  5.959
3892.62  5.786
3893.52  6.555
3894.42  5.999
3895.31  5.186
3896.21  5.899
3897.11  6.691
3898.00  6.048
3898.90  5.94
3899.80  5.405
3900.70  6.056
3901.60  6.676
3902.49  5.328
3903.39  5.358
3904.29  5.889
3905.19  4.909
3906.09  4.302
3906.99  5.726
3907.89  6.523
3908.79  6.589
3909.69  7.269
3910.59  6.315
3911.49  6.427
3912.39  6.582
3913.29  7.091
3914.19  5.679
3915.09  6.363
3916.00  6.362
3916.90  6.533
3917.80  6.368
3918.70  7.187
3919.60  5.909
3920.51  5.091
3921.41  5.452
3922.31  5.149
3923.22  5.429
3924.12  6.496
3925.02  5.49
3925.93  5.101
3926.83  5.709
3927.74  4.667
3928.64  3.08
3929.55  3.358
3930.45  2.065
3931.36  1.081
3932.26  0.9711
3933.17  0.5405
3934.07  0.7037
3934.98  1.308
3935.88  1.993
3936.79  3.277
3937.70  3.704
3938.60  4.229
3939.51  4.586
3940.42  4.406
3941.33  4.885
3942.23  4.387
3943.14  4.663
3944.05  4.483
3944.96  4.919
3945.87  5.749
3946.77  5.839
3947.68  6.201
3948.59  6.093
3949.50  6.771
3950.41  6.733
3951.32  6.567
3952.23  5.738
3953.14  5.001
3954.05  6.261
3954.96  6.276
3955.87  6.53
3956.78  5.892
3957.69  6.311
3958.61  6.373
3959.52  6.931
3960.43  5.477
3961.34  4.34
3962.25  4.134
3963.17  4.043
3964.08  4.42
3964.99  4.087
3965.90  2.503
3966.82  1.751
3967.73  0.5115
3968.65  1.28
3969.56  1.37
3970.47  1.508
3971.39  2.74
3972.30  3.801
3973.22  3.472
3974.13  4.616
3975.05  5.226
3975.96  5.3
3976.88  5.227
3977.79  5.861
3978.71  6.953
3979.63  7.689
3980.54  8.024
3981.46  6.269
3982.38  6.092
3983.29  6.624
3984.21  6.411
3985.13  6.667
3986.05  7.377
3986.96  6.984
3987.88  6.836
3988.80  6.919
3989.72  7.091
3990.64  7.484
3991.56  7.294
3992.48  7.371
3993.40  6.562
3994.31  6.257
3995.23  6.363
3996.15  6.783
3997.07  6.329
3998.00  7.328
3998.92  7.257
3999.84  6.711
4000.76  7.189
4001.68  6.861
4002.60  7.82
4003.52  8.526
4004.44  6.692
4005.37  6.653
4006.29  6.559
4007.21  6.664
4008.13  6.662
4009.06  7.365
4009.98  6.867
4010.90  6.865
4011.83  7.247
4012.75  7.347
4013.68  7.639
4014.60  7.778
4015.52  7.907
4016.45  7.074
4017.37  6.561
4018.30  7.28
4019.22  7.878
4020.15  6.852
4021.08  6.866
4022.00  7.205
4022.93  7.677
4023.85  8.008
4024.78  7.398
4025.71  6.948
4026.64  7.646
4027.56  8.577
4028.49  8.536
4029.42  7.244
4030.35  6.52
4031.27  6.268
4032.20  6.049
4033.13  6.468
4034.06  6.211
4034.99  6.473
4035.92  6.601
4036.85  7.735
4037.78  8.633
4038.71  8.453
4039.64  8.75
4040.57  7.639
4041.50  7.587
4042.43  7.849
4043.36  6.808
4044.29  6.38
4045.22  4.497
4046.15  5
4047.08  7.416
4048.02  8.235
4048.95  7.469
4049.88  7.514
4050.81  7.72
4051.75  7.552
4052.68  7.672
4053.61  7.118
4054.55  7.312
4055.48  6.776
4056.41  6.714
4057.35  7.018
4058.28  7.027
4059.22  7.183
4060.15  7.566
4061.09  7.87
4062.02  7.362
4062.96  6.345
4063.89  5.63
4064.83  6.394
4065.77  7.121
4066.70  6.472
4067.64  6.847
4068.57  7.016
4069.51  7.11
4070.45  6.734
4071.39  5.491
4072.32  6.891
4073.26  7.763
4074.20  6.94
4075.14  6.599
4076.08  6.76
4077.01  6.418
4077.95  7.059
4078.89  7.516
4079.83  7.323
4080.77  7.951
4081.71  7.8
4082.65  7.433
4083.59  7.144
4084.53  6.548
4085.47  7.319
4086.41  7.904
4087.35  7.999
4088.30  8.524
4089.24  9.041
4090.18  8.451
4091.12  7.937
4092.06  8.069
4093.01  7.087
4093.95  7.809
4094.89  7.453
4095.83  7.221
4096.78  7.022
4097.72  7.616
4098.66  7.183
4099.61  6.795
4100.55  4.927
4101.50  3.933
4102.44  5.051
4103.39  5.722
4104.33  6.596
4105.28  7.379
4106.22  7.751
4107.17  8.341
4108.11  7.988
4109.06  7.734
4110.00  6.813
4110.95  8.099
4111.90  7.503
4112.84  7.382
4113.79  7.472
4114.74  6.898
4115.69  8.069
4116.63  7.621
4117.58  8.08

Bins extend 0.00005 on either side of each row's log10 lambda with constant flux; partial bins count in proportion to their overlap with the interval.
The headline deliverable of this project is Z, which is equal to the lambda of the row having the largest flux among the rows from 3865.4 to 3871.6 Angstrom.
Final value 3868.50 Angstrom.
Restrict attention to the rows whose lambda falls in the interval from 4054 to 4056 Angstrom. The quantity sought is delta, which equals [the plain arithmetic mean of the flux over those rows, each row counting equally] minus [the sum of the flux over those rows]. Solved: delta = -7.04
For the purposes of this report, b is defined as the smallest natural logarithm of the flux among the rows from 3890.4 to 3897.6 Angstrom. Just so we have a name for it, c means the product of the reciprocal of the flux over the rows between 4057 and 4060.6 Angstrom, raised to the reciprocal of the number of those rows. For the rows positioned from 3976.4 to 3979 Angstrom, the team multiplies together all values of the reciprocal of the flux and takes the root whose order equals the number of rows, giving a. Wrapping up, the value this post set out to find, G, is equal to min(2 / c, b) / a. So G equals 10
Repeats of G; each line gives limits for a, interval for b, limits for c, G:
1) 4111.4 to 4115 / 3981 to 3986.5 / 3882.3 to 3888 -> 13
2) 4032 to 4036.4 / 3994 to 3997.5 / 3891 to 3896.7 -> 12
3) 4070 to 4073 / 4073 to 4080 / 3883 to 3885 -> 12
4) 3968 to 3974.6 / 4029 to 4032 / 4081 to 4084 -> 4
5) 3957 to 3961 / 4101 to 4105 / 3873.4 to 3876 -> 9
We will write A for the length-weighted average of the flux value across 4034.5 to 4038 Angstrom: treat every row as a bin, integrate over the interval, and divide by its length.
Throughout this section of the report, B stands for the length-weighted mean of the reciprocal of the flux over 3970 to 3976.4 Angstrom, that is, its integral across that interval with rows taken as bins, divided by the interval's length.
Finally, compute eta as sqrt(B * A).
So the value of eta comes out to 1.51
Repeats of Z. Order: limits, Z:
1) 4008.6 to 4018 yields 4015.52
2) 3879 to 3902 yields 3880.09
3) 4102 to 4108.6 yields 4107.17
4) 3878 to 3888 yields 3880.09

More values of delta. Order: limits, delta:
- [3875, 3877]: -5.96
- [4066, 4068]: -6.66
